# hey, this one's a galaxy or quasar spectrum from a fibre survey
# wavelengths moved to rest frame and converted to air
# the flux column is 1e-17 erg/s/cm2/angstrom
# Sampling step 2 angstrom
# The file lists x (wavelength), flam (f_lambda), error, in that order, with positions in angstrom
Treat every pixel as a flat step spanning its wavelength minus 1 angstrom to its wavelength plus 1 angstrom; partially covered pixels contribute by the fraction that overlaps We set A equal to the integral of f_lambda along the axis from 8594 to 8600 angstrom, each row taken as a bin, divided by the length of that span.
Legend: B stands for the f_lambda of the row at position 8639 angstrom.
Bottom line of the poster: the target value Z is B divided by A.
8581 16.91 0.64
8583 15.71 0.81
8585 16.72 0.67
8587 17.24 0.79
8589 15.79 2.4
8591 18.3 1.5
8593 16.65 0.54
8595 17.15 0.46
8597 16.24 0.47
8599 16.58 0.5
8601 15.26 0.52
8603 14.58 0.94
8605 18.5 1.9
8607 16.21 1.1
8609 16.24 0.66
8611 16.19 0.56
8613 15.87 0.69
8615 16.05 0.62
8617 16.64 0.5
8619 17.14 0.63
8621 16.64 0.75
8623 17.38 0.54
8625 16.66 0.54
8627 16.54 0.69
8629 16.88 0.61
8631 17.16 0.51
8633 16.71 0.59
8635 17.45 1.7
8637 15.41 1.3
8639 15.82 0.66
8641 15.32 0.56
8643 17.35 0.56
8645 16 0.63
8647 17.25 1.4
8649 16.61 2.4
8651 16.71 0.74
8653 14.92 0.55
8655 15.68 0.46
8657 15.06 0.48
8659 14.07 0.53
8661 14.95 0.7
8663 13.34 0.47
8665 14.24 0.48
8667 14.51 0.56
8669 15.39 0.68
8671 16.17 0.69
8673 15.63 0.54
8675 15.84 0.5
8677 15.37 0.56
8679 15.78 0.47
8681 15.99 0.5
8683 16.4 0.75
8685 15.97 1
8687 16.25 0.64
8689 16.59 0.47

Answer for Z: 0.95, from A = 16.7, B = 15.82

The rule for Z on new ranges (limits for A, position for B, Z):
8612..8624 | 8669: 0.93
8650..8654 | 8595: 1.08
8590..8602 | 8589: 0.95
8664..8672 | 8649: 1.10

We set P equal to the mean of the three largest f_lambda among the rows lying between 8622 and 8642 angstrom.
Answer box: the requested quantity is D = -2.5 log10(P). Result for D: -3.10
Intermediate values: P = 17.33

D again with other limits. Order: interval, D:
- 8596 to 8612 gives -3.08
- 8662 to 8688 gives -3.03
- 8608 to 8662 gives -3.10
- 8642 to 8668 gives -3.08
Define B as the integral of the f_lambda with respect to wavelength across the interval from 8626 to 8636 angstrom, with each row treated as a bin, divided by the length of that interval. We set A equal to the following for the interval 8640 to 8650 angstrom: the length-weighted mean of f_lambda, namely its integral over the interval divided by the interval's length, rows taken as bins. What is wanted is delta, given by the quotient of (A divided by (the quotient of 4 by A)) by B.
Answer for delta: 4.0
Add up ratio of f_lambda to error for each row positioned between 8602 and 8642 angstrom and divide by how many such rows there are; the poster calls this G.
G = 23.8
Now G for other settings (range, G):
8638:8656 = 23.4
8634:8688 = 24.4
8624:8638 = 23.8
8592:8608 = 25.6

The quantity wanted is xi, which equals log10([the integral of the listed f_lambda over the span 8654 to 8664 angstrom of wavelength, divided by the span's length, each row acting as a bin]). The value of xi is 1.16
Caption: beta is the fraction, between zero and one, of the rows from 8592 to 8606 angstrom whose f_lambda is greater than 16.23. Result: 0.7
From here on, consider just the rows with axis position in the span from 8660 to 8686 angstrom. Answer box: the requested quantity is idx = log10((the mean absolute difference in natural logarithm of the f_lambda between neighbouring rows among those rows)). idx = -1.40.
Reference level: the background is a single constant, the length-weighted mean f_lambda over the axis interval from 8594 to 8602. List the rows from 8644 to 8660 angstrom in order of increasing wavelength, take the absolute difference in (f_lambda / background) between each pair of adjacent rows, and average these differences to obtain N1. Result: 0.05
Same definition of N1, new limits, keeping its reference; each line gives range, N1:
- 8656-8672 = 0.06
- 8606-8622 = 0.02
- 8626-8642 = 0.04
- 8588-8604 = 0.07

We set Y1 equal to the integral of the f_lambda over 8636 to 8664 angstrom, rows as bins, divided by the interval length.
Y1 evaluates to 15.6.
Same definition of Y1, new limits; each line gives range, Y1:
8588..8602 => 16.6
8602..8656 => 16.4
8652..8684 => 15.2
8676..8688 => 16.0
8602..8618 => 16.3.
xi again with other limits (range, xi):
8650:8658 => 1.19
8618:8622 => 1.23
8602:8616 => 1.21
